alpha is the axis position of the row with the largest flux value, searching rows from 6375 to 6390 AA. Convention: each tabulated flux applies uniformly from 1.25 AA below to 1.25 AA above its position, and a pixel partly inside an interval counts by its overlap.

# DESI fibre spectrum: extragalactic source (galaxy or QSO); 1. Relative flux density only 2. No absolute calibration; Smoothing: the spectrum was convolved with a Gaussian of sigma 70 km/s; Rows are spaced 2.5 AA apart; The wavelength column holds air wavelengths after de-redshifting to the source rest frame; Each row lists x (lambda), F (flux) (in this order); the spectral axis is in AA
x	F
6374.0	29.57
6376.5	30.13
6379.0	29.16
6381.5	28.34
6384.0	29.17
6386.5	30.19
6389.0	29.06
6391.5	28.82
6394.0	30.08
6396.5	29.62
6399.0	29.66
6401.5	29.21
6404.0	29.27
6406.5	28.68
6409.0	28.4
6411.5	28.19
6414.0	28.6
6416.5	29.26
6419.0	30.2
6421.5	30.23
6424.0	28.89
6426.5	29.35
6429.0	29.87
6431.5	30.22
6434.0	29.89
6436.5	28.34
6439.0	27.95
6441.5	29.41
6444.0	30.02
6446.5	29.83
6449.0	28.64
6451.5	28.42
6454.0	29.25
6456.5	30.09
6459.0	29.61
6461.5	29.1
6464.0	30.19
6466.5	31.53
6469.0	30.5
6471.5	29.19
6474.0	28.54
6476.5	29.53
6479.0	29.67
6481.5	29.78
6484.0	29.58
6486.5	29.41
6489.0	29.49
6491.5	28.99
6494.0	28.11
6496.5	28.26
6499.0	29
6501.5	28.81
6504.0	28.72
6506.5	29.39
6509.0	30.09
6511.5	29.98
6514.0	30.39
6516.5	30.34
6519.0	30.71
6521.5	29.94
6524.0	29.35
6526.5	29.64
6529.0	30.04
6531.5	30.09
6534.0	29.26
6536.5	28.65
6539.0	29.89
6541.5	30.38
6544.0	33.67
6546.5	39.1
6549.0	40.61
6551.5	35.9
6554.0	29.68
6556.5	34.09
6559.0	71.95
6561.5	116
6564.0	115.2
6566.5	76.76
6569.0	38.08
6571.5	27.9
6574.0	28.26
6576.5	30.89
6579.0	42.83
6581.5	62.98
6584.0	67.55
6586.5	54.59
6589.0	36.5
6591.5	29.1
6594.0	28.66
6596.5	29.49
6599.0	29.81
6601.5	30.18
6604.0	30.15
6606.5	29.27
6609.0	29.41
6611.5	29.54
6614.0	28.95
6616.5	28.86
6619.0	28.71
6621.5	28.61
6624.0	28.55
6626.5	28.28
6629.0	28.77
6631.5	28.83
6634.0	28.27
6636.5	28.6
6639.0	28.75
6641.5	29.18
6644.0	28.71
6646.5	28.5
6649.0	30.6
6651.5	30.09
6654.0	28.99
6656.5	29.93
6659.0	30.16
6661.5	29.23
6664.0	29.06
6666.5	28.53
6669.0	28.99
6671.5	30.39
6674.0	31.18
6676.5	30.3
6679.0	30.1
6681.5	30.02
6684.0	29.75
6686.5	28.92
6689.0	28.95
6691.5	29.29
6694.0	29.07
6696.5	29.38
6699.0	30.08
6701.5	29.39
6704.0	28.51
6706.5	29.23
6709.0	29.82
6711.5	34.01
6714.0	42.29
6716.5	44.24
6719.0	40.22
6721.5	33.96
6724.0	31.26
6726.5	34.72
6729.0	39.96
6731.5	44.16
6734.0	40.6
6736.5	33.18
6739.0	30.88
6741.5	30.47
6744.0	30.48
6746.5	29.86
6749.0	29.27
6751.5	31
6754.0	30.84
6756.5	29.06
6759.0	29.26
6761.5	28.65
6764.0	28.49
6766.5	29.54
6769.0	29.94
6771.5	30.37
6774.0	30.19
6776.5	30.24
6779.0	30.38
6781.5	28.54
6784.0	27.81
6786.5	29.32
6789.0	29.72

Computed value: 6386.5 AA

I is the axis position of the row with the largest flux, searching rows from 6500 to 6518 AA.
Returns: 6514.0 AA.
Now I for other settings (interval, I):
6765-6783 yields 6779.0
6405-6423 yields 6421.5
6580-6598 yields 6584.0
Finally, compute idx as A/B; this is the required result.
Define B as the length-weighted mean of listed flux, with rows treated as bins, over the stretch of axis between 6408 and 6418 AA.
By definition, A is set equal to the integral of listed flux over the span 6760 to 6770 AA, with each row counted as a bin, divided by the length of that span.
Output 1.017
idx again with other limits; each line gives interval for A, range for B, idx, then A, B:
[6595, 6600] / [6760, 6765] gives 1.034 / 29.6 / 28.6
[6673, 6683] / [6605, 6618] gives 1.039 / 30.4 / 29.2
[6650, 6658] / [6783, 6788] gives 1.037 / 29.7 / 28.7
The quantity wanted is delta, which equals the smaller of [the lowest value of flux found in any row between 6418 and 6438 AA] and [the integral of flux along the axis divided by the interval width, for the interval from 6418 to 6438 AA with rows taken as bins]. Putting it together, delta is 28.3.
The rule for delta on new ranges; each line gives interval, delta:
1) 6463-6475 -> 28.5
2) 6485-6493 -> 29.0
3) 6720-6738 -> 31.3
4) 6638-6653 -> 28.5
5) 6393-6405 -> 29.2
